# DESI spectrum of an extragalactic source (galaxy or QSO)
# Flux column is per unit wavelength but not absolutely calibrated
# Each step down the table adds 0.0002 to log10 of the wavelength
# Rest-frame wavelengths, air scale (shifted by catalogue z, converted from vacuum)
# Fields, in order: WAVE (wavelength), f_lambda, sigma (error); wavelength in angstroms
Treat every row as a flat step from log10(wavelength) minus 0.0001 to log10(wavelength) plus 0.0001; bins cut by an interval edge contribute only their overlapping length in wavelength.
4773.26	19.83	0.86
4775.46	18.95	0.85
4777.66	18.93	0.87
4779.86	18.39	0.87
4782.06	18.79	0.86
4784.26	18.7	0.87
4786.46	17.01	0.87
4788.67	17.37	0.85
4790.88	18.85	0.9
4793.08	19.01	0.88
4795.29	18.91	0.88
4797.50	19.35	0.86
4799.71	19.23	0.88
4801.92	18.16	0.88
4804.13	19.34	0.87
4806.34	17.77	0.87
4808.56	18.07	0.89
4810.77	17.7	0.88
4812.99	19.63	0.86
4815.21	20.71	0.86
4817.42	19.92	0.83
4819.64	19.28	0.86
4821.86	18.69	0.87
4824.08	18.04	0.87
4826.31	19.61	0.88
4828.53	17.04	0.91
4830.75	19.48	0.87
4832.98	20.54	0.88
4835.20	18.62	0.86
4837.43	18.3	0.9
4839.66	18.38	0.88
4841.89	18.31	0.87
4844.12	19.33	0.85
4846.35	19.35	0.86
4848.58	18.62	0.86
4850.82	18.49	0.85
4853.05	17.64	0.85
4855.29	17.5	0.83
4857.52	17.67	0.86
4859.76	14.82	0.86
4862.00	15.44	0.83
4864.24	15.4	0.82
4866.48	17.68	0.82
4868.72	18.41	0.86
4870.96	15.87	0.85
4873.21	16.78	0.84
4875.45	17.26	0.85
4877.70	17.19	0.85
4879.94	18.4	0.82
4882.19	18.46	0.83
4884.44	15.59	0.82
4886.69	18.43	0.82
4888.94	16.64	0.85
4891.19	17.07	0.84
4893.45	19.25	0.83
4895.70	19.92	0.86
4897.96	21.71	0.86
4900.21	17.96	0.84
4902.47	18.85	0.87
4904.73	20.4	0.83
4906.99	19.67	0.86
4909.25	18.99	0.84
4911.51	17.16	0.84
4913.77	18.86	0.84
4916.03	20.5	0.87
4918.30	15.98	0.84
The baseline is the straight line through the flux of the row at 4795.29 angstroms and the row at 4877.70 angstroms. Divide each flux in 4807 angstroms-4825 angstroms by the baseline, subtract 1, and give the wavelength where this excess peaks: 4815.21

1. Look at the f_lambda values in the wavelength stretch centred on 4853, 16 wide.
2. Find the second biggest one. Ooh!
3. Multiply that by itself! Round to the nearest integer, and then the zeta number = 347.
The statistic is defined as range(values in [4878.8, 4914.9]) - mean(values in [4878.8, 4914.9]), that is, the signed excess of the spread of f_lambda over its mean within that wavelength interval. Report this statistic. -12.5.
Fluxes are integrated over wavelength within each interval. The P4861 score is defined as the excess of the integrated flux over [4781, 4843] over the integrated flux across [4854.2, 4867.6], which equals 942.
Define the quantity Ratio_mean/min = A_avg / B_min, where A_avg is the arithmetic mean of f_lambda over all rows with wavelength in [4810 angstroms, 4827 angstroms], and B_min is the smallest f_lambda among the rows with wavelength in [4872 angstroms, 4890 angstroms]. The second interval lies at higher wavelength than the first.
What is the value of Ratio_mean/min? 1.23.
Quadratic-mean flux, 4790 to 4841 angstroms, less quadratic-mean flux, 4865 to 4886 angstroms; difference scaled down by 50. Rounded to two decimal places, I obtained 0.03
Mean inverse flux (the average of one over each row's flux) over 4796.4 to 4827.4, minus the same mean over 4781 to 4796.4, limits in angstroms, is -0.0017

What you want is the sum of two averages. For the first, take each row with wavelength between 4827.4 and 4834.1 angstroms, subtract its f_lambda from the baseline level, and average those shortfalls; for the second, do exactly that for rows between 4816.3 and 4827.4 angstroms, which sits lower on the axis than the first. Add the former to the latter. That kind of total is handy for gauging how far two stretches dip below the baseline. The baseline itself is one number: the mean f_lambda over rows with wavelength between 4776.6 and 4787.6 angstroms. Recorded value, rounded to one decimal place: -1.4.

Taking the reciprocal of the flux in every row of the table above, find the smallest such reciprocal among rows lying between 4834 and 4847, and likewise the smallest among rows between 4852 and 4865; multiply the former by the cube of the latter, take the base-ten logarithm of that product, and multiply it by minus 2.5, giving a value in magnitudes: 12.6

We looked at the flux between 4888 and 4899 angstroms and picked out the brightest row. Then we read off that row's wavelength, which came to 4897.96 angstroms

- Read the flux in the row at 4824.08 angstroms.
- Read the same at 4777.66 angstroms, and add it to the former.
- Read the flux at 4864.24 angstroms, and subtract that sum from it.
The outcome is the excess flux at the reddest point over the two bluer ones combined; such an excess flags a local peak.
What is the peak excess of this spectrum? -21.6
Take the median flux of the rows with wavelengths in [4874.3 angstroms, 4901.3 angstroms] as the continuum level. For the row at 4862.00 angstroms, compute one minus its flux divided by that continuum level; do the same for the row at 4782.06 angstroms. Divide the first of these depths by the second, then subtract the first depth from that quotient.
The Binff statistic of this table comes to -5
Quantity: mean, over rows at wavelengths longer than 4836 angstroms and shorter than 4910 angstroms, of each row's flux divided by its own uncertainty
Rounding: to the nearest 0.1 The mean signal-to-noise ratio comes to 21.2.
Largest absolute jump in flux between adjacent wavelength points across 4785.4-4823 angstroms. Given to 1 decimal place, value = 1.9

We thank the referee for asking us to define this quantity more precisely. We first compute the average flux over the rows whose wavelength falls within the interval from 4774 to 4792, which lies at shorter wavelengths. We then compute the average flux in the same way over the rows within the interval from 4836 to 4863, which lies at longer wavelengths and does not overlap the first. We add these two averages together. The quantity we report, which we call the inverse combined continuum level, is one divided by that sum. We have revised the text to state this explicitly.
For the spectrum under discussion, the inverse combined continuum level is 0.0276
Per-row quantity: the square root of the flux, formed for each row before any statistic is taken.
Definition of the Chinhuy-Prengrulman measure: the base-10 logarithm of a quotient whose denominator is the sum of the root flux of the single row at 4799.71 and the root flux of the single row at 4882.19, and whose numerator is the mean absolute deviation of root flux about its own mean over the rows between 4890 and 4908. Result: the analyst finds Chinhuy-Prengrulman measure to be -1.85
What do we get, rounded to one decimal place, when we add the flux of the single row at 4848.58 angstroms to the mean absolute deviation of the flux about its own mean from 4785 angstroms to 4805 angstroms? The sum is 19.3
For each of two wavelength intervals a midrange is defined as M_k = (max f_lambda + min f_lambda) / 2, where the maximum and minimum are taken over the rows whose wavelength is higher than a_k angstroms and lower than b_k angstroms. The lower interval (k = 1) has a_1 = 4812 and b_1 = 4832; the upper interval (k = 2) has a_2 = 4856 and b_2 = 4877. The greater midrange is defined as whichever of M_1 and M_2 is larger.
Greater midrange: 18.9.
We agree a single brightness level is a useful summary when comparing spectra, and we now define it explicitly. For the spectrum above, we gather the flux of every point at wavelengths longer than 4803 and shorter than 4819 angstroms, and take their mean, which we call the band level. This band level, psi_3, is 19.0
